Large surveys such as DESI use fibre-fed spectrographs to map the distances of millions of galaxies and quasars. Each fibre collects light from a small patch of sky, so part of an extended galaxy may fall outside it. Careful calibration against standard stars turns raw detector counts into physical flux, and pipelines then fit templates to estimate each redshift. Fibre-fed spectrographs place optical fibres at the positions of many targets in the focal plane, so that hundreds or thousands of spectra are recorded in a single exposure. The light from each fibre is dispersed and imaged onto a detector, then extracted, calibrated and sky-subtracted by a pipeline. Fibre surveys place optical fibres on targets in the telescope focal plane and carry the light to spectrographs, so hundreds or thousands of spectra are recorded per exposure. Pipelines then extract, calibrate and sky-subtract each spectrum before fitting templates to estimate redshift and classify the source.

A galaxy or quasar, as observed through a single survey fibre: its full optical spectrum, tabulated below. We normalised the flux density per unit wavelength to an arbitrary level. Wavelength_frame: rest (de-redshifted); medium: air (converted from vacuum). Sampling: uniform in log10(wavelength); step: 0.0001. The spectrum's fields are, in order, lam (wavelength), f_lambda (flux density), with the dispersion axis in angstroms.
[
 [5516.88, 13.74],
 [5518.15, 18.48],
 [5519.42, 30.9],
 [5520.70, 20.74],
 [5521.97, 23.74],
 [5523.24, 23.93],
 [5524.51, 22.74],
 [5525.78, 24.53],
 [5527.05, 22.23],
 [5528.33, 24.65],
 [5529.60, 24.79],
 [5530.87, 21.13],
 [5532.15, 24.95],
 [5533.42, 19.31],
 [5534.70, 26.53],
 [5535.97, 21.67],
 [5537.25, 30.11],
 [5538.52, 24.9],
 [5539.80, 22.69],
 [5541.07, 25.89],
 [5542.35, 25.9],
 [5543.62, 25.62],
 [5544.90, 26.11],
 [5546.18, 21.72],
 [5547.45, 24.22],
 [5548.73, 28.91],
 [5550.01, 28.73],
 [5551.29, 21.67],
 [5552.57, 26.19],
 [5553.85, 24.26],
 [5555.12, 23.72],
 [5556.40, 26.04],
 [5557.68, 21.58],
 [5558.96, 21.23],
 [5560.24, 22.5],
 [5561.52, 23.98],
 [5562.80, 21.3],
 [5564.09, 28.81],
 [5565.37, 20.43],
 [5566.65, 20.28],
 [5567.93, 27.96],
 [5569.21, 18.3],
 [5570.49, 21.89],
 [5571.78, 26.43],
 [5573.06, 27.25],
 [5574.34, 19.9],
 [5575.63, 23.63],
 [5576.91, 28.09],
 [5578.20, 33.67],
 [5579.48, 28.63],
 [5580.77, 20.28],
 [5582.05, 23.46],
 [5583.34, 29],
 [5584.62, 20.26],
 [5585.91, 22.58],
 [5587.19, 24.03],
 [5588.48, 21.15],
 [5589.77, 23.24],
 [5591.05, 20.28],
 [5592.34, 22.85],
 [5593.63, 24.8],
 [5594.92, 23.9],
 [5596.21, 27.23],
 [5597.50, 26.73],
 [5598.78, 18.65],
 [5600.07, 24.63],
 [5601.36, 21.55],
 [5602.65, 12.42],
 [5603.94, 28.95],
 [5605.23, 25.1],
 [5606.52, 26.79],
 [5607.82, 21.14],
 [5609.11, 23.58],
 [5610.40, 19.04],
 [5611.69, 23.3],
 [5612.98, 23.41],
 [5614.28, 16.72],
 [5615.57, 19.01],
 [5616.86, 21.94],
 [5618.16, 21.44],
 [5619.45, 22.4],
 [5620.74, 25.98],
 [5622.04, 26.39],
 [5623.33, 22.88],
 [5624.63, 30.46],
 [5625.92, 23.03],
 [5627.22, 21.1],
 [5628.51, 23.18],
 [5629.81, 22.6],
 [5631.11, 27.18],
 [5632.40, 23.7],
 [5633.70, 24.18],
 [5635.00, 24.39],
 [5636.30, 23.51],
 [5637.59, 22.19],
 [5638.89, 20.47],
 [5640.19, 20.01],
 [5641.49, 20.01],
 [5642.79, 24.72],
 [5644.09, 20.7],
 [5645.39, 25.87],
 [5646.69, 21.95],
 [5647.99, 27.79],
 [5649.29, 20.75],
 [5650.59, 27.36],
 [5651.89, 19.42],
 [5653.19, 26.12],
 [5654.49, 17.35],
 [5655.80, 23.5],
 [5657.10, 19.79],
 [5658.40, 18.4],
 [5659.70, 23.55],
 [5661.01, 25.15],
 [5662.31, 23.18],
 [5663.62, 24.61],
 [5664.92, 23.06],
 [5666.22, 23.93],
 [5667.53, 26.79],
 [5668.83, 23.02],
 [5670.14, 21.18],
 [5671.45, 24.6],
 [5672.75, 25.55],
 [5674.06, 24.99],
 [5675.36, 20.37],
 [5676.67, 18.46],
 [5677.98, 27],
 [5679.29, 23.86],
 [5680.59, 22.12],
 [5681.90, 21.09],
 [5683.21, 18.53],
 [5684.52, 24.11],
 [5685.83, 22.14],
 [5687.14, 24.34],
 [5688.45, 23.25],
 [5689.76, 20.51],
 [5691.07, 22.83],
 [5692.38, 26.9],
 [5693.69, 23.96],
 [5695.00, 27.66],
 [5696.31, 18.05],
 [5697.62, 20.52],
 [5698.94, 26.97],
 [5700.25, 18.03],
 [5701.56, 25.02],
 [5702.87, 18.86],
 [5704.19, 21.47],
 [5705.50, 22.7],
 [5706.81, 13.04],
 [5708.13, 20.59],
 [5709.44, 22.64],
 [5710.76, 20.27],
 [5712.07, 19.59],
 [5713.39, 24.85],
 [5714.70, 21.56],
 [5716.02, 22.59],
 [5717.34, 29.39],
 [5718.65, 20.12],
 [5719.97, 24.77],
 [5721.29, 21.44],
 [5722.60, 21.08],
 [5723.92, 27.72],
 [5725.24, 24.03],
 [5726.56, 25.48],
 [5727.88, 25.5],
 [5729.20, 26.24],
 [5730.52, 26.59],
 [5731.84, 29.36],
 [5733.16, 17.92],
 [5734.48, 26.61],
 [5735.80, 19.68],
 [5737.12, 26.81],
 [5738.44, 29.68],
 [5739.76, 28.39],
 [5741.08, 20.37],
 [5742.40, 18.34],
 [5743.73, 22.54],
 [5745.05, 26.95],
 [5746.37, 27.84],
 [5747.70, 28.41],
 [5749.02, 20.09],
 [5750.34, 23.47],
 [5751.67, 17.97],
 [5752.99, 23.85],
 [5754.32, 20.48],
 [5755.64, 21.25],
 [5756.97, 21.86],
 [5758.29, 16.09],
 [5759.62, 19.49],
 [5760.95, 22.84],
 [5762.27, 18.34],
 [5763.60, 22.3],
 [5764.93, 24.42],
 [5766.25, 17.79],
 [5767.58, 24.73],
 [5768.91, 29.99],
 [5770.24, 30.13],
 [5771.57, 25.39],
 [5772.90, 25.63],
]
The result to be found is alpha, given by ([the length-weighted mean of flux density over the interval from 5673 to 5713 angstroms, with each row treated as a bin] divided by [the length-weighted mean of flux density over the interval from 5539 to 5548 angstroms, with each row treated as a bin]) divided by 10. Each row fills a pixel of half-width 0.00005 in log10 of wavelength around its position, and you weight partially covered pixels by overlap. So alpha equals 0.0896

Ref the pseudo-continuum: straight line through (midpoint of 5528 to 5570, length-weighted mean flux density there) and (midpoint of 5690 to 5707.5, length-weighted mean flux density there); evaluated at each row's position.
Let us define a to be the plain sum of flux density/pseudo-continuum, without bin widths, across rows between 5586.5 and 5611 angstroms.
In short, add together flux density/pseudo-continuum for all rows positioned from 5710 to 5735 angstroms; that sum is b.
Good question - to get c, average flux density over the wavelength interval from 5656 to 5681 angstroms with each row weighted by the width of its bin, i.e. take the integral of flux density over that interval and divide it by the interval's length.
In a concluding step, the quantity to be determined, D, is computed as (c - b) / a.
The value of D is 0.113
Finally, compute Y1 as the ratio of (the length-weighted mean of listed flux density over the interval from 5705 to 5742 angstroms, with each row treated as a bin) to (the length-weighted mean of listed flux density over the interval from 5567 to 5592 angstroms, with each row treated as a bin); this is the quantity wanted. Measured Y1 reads 0.97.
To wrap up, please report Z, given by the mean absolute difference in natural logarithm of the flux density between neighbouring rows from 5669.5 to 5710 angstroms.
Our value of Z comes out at 0.185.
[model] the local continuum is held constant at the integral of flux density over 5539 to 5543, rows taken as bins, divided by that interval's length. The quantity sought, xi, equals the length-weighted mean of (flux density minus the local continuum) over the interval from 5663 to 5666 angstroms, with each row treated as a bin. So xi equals -1.0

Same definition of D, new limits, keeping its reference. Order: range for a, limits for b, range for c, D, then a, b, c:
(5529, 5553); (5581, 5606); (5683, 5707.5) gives 0.171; 19.4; 18.8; 22.1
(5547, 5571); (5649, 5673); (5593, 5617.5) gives 0.166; 18.9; 19.4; 22.6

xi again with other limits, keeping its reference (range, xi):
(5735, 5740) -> 1.1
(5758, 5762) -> -5.2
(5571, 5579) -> 1.6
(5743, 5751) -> 0.0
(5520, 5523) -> -2.2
